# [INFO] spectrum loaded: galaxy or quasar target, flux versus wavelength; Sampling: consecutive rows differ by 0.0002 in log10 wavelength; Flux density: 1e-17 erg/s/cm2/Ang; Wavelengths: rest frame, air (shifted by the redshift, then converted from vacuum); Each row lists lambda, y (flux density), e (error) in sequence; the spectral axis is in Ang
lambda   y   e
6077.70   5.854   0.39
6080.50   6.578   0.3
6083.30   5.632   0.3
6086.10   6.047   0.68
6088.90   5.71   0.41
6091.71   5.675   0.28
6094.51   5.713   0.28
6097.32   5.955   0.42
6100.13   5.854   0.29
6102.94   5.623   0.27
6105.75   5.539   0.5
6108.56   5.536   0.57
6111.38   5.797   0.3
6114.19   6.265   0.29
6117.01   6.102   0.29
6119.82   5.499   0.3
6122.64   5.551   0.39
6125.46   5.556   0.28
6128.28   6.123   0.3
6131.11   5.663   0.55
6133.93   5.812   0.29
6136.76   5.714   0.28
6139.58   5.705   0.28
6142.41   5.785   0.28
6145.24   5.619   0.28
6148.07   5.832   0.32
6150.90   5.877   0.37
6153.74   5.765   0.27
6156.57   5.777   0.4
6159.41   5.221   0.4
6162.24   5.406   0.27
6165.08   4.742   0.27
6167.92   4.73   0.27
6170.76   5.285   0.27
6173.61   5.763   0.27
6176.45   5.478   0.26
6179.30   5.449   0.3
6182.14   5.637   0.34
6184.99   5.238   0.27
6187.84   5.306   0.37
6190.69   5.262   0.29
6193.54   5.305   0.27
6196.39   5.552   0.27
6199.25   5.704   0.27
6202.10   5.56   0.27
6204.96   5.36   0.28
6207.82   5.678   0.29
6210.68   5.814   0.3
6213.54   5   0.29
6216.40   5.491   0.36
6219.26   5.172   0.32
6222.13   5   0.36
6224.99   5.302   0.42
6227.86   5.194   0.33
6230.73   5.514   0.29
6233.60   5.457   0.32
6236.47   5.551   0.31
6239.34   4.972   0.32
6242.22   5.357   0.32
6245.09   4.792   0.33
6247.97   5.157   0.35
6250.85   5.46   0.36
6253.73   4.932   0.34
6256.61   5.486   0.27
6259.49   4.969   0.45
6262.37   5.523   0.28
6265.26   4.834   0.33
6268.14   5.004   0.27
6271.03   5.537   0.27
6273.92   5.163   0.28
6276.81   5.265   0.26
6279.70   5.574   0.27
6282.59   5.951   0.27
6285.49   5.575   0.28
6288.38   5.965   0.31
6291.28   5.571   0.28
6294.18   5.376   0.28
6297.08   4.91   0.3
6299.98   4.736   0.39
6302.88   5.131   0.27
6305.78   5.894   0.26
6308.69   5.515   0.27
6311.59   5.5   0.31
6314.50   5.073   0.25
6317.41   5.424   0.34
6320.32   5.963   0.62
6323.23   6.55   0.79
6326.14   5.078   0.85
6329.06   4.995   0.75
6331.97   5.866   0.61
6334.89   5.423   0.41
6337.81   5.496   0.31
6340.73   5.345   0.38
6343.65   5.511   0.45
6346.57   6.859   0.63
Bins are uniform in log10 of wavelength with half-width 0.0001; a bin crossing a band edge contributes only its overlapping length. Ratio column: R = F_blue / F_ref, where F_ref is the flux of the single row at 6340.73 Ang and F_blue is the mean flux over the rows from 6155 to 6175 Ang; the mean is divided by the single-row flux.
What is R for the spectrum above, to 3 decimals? 0.987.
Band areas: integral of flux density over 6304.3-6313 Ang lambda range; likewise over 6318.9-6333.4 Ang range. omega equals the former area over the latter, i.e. 0.59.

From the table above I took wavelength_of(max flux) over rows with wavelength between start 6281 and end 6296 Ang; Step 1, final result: 6288.38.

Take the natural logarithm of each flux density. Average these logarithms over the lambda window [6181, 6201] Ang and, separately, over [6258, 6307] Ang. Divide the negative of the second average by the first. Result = -0.990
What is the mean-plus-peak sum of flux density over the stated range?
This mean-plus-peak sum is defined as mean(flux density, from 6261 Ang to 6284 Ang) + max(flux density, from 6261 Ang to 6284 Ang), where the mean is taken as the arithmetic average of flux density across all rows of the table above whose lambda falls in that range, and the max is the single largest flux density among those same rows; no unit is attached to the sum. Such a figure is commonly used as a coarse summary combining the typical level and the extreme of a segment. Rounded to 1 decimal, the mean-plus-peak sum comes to 11.3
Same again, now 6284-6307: 11.4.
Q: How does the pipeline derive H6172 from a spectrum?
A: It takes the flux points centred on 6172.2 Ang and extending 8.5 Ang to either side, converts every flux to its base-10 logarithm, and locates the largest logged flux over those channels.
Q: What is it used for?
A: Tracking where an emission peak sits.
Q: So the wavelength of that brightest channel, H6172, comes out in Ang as 6173.61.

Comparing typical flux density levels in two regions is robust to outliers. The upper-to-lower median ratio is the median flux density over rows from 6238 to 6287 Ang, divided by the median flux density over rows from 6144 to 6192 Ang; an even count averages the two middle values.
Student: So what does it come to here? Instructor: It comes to 0.97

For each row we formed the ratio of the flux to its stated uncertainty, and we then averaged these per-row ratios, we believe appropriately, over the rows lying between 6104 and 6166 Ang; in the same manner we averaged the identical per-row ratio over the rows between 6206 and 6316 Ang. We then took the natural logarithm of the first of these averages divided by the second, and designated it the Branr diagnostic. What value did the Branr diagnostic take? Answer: 0.00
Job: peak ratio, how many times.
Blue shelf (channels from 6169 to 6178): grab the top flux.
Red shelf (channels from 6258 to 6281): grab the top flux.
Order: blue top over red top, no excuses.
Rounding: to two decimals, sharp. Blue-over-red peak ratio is 1.03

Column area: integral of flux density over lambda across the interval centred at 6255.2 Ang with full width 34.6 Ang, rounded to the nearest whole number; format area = 179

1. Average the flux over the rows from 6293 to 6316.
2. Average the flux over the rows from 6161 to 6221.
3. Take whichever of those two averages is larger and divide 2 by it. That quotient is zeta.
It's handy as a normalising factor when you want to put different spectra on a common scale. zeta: 0.372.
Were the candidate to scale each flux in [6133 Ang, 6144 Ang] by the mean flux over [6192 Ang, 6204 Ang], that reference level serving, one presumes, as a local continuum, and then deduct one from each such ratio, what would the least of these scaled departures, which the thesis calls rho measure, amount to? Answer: 0.03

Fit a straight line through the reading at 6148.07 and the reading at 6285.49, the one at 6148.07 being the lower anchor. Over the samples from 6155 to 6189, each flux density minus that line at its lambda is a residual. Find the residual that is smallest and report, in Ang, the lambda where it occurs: 6167.92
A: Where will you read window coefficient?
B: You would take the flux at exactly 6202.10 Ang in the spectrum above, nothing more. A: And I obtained 5.56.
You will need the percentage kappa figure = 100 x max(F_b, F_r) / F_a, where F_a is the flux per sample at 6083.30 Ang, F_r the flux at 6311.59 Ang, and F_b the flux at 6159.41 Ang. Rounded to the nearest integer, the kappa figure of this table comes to 98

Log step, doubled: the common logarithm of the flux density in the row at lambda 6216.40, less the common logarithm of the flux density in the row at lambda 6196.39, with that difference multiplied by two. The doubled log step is -0.01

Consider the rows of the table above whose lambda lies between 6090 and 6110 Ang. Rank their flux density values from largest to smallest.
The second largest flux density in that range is 5.854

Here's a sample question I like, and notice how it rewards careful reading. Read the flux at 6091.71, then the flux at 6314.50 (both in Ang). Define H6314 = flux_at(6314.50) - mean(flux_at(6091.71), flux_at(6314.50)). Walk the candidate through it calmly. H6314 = -0.3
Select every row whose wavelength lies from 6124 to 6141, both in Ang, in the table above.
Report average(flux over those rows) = 5.76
